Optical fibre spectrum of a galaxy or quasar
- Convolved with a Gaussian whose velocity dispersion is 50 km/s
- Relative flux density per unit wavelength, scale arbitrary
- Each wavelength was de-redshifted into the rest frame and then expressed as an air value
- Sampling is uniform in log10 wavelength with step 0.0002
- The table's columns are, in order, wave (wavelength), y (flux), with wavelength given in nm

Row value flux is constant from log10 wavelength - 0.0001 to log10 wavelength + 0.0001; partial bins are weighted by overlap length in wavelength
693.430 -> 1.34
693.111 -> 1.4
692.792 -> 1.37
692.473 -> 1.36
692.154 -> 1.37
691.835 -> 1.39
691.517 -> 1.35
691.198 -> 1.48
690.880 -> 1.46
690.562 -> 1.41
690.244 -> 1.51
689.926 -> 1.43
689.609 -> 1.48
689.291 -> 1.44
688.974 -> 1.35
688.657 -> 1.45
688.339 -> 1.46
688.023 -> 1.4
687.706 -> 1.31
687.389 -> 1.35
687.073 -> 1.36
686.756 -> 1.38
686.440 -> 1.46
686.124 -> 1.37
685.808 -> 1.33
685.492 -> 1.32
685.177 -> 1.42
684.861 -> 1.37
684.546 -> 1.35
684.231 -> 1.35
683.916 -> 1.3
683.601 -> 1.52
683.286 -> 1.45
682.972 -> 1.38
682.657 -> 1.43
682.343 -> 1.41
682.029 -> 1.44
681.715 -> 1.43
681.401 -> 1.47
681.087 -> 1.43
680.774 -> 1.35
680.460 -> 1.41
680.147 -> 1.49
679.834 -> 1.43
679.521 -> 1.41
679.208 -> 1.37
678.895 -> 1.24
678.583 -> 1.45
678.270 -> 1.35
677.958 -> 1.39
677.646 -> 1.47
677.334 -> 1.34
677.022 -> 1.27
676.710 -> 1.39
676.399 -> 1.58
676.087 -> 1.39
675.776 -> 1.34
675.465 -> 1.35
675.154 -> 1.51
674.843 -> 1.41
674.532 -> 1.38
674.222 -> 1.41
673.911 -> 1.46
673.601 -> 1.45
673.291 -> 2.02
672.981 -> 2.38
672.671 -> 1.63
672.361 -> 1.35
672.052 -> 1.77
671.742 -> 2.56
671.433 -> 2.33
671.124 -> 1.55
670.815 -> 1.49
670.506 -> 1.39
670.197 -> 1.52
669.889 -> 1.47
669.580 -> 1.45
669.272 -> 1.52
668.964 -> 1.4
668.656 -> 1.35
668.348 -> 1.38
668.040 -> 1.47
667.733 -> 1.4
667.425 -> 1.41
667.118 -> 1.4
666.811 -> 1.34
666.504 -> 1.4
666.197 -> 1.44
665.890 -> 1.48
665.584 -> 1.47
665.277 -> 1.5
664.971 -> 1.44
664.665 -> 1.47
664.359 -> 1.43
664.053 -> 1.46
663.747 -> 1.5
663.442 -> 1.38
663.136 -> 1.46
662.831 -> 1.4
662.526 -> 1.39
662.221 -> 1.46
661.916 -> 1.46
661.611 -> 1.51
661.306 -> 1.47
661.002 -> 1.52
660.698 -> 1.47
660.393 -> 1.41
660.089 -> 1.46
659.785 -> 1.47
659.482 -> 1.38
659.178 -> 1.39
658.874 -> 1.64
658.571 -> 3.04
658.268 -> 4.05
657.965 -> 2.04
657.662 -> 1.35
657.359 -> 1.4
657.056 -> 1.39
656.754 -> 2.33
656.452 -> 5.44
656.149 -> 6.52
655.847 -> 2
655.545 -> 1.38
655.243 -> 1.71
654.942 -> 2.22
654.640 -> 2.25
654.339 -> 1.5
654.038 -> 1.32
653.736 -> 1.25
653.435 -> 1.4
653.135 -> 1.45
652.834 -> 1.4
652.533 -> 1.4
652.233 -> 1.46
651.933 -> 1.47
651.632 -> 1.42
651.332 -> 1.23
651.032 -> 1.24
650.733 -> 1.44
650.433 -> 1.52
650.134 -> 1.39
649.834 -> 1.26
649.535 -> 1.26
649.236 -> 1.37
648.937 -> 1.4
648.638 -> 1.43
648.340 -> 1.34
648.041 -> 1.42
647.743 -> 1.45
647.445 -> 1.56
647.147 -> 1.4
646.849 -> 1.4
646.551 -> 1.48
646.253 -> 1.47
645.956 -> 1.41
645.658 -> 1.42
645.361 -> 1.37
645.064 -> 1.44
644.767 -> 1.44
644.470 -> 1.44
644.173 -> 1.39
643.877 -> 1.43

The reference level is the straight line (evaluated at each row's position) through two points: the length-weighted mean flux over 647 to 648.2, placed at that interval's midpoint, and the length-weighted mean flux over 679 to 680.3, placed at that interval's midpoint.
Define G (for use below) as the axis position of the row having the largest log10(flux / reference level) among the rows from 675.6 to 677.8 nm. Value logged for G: 676.399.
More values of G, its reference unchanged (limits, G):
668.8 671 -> 670.197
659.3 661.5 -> 661.002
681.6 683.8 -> 683.601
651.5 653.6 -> 651.933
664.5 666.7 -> 665.277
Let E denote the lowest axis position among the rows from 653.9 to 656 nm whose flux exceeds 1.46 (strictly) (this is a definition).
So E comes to 654.339 nm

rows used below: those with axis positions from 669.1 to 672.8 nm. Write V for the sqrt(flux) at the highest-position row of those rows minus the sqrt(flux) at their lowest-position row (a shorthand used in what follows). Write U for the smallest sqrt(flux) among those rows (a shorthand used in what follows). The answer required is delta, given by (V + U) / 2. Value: 0.60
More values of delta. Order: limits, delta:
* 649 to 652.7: 0.56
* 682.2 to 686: 0.55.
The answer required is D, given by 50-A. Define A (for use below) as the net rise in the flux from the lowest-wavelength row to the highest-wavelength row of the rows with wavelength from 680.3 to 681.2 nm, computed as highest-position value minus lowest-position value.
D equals 50.0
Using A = 0.02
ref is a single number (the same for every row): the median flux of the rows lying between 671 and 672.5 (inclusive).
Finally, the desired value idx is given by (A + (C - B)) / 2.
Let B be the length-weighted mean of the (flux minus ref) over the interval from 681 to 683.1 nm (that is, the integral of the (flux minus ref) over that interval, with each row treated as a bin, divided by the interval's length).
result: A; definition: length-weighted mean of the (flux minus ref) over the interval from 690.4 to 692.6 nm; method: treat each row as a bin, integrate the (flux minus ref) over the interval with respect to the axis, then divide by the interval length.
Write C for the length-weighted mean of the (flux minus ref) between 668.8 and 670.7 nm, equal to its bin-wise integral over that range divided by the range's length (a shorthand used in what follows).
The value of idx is -0.17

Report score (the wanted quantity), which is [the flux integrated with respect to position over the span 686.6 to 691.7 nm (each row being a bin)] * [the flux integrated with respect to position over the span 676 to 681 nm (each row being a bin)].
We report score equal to 50.3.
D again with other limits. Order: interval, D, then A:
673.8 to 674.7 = 50.1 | -0.08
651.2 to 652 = 49.8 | 0.24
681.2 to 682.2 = 50.0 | -0.03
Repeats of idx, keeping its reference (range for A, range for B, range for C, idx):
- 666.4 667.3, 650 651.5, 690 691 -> -0.15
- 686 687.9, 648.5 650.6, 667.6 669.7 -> -0.17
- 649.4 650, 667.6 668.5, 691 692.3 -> -0.26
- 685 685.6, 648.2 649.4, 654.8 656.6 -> 0.72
